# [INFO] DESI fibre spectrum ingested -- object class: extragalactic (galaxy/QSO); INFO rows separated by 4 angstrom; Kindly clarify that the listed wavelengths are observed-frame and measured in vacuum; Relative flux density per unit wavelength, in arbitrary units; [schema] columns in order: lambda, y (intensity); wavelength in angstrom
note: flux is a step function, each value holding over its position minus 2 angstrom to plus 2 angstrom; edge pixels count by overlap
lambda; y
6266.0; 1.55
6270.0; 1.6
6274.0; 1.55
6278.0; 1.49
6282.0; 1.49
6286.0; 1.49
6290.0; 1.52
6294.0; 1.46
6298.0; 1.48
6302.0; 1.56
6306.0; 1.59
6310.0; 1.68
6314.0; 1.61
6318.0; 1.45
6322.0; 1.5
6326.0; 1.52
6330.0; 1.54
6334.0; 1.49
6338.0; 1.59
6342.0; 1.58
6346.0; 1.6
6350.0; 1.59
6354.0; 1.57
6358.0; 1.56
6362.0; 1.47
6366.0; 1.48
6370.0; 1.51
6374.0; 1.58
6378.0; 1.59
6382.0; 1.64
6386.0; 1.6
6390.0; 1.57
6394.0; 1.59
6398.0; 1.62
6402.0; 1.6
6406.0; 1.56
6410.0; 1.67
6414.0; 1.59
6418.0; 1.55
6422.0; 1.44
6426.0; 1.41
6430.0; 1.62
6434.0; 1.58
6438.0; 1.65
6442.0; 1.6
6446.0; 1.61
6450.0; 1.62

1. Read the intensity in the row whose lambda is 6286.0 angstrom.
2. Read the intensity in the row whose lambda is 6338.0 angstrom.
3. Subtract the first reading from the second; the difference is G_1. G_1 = 0.10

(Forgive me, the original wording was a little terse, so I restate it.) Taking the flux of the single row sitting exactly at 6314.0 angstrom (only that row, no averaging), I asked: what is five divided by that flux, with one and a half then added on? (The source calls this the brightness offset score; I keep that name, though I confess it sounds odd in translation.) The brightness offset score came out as 4.61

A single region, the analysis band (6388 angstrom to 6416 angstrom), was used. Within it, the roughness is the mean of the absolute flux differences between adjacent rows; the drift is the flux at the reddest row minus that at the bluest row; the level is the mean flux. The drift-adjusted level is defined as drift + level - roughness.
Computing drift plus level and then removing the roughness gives 1.570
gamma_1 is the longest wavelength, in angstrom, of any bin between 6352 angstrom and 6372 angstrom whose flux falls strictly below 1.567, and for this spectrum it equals 6370.0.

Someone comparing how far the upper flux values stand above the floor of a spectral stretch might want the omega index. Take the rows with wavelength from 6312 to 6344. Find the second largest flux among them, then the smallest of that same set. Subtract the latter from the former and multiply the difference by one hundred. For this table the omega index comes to 14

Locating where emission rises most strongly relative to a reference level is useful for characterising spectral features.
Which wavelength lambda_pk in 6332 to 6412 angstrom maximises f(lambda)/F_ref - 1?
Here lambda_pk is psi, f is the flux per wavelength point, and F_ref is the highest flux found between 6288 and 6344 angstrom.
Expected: 6410.0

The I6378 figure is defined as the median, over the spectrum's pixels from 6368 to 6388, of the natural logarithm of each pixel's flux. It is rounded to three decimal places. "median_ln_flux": 0.464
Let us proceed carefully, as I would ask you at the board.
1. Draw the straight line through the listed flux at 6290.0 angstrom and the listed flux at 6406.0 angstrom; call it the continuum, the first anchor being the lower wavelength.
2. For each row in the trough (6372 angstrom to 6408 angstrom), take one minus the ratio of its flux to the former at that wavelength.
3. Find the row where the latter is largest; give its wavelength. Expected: 6406.0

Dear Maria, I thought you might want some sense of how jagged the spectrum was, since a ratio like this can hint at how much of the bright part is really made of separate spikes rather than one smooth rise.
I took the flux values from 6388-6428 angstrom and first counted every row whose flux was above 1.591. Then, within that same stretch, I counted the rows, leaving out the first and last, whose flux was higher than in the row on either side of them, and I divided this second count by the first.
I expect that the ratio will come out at 0.67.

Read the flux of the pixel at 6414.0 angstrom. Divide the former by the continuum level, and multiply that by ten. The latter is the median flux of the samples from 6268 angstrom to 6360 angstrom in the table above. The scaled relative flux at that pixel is 10.3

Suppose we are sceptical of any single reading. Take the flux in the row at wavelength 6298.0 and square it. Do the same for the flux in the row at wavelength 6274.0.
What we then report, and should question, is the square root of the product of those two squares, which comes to 2.29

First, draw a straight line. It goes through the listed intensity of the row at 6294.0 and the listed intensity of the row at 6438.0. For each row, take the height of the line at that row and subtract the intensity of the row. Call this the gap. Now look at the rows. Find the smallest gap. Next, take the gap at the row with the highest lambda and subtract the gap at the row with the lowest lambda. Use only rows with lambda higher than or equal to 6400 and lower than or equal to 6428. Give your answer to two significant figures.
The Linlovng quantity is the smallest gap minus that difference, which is -0.28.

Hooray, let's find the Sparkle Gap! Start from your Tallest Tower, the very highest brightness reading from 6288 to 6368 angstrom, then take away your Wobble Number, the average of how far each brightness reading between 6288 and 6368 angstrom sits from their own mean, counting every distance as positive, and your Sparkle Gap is 1.629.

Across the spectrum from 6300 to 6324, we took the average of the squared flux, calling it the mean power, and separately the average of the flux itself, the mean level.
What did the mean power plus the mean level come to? 4.02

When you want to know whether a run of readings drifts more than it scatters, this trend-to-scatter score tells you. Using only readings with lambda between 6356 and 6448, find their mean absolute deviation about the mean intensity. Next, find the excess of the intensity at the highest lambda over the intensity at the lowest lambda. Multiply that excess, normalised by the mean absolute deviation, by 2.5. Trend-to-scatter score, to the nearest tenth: 2.5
